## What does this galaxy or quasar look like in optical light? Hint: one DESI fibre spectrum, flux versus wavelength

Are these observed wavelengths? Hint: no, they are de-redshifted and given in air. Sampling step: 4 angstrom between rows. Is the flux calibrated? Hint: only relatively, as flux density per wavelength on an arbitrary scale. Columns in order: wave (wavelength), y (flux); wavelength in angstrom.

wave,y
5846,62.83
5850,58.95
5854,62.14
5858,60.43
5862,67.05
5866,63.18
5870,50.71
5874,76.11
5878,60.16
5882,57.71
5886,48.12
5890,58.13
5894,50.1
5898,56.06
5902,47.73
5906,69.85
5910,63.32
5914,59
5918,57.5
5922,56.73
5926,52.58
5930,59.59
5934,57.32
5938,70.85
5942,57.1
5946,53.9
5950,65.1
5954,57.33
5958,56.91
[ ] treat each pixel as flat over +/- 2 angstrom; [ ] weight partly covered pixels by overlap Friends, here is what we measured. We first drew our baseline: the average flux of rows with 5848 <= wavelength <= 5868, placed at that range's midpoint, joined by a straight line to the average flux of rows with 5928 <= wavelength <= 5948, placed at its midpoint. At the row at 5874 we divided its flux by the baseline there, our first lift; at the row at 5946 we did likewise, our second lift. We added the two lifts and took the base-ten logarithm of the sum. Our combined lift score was 0.330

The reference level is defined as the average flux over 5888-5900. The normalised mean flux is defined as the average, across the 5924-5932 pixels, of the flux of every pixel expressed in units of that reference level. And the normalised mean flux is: 1.02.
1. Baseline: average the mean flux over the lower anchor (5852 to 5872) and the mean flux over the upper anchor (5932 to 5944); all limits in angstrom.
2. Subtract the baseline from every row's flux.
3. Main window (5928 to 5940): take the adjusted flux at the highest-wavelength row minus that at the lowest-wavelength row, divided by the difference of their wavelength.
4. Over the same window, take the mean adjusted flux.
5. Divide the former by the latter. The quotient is 1.0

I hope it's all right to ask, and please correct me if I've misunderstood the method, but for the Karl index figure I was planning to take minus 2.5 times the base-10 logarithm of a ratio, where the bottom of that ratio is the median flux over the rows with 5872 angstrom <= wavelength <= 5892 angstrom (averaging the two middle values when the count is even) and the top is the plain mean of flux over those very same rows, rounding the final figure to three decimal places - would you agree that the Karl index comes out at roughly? -0.035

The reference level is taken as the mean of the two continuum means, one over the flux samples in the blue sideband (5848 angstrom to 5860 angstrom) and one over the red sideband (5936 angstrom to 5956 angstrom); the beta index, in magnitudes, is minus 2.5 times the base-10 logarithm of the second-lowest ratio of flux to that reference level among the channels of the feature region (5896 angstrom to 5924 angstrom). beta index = 0.086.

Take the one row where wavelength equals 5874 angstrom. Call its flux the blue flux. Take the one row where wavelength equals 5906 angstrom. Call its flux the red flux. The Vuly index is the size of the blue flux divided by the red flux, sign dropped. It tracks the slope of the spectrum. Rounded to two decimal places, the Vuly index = 1.09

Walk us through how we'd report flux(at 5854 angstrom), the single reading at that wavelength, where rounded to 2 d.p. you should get 62.14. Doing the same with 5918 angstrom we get 57.50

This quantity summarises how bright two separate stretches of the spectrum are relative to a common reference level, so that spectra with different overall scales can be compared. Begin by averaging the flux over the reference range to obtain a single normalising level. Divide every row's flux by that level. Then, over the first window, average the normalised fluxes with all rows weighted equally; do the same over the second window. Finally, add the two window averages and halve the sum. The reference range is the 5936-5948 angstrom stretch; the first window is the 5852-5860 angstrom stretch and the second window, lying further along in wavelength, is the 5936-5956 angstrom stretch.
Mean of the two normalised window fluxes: 1.01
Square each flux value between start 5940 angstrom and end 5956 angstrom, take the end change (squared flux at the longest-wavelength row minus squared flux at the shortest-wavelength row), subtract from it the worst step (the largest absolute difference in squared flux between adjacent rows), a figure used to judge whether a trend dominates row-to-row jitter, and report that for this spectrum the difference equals -1306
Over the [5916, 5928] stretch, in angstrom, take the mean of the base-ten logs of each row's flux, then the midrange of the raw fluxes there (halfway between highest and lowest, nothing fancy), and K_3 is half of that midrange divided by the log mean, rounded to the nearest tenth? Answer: 15.8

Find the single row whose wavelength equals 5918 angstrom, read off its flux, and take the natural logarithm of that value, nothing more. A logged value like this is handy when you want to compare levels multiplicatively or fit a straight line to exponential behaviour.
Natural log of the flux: 4.05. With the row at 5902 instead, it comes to 3.87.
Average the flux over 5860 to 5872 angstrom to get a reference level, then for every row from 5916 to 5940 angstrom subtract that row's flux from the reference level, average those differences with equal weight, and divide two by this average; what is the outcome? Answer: 1.6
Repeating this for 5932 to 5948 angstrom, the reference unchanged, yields 3.8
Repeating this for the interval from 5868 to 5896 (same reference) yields 0.7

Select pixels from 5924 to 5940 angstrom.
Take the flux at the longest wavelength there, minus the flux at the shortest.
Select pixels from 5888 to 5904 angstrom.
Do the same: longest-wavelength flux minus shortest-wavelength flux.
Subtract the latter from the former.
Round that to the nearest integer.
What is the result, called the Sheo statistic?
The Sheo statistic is 29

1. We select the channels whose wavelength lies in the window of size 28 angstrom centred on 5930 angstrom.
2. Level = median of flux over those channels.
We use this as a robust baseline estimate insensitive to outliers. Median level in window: 57.3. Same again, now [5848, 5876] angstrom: 62.1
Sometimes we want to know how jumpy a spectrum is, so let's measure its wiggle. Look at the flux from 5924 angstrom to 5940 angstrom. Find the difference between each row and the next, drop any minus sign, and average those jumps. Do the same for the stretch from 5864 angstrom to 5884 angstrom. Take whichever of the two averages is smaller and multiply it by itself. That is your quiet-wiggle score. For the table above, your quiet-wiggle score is 58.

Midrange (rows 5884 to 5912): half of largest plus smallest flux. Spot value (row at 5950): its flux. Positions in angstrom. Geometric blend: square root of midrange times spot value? 62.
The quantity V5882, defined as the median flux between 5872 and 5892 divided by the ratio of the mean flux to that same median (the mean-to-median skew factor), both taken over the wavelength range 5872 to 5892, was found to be 56.3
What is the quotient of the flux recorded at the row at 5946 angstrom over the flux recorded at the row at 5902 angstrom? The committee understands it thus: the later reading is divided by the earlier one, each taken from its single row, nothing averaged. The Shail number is 1.13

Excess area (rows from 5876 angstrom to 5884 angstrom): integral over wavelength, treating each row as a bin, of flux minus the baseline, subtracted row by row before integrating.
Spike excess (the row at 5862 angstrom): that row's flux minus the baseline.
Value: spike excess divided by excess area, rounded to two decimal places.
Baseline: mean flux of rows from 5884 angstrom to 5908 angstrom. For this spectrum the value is 0.38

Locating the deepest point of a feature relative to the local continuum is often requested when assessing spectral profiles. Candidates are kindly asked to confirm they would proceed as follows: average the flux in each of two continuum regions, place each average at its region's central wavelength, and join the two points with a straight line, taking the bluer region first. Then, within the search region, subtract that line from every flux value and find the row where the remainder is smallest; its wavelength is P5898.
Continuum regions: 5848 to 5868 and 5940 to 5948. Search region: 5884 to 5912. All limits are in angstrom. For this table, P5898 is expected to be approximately 5886 angstrom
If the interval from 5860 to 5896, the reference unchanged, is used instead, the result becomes 5886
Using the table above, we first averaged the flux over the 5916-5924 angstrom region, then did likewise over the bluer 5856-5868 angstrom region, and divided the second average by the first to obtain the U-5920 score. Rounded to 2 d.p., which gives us 1.11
